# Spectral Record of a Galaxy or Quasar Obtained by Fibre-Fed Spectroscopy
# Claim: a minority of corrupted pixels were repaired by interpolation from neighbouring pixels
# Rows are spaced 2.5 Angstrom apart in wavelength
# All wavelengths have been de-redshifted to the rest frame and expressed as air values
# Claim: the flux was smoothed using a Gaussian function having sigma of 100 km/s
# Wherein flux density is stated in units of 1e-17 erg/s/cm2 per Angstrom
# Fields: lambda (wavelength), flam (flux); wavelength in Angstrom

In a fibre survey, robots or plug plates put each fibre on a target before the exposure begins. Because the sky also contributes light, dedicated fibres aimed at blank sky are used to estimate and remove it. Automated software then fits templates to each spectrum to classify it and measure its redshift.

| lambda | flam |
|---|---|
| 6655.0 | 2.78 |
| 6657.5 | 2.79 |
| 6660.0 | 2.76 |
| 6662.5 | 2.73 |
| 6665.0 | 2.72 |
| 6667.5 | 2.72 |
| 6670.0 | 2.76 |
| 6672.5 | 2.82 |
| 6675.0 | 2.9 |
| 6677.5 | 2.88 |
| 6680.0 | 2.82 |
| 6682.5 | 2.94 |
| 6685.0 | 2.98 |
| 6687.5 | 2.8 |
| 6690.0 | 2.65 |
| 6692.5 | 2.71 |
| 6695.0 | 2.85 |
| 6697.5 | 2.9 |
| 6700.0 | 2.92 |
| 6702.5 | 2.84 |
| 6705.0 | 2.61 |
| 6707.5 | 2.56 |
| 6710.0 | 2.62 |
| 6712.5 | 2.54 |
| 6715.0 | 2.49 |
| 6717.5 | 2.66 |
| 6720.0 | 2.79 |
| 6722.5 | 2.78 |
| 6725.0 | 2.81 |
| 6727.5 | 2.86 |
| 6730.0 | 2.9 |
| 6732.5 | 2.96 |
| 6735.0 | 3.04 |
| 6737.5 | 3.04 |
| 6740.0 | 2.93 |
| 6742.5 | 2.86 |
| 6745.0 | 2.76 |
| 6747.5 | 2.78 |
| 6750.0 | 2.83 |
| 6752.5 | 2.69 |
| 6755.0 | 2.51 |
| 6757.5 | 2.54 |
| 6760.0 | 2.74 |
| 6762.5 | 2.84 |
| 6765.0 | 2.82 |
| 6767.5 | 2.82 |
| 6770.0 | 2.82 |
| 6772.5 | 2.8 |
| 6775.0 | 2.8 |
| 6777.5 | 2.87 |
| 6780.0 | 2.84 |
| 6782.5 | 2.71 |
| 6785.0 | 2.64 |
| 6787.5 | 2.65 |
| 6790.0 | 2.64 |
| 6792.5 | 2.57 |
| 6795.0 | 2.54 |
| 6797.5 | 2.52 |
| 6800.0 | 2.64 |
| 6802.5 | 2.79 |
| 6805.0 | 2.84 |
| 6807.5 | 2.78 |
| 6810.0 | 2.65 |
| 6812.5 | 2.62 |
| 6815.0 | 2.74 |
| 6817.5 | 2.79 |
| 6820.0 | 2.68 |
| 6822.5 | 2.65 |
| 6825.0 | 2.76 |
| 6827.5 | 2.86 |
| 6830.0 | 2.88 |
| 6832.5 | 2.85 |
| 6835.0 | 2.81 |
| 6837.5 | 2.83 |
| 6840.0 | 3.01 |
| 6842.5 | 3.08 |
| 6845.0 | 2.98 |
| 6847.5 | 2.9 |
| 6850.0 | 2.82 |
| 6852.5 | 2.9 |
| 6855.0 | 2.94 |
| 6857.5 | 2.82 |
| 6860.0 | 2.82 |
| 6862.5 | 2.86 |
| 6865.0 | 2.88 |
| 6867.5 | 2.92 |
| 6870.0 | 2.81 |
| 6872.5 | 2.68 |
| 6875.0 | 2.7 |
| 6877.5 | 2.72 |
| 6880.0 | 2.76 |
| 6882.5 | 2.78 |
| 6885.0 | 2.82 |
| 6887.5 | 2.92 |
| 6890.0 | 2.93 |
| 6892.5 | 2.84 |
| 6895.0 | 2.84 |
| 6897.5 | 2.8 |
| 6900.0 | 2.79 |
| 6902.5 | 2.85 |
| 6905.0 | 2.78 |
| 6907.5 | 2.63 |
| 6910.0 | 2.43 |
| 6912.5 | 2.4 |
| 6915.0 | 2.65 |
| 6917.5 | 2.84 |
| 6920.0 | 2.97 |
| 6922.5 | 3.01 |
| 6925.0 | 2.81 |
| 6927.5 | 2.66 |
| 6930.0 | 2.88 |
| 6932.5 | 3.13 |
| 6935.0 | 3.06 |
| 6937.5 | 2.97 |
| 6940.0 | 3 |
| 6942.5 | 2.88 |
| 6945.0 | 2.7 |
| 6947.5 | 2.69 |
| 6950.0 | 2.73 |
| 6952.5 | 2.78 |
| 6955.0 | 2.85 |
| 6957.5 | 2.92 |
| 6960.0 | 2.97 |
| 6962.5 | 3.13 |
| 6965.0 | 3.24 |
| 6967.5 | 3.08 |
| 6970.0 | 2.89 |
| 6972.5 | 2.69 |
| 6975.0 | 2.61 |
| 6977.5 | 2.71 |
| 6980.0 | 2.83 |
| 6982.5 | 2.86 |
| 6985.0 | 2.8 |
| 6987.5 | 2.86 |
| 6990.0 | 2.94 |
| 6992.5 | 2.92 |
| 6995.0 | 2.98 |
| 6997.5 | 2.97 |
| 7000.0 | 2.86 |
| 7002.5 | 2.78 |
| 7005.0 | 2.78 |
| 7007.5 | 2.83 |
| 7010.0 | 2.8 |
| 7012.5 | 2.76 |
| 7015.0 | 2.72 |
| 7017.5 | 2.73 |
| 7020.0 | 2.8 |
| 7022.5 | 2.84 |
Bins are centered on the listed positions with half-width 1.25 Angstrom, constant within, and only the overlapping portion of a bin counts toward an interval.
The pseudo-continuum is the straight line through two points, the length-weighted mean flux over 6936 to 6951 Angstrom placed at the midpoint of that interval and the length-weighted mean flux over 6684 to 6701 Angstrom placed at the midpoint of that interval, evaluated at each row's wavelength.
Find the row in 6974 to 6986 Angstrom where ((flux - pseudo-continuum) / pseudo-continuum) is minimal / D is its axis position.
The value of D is 6975.0 Angstrom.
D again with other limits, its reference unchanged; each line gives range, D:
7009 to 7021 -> 7015.0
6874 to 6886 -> 6875.0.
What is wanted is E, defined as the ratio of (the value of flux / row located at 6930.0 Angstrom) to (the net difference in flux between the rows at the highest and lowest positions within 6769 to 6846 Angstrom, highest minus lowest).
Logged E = 18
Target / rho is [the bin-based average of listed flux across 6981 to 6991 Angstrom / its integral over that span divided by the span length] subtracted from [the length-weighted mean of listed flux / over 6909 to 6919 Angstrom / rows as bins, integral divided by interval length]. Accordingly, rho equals -0.27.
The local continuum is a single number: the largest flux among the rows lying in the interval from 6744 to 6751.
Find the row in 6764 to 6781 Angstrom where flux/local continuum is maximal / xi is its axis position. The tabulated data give 6777.5 Angstrom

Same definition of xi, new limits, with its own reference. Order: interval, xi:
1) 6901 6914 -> 6902.5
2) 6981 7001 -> 6995.0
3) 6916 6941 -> 6932.5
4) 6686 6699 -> 6697.5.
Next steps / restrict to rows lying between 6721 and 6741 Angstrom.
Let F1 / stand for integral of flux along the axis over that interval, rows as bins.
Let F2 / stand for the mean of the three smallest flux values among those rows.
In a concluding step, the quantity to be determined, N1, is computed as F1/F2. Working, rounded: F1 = 58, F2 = 2.82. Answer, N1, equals 20.7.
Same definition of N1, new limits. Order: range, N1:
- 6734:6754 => 20.8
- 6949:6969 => 21.3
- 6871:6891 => 20.6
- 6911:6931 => 21.6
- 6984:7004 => 20.5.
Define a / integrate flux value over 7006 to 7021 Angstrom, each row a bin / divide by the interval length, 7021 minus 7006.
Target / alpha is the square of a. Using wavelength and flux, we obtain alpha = 7.7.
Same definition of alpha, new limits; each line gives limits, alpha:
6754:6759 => 6.4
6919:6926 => 8.6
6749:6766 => 7.3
